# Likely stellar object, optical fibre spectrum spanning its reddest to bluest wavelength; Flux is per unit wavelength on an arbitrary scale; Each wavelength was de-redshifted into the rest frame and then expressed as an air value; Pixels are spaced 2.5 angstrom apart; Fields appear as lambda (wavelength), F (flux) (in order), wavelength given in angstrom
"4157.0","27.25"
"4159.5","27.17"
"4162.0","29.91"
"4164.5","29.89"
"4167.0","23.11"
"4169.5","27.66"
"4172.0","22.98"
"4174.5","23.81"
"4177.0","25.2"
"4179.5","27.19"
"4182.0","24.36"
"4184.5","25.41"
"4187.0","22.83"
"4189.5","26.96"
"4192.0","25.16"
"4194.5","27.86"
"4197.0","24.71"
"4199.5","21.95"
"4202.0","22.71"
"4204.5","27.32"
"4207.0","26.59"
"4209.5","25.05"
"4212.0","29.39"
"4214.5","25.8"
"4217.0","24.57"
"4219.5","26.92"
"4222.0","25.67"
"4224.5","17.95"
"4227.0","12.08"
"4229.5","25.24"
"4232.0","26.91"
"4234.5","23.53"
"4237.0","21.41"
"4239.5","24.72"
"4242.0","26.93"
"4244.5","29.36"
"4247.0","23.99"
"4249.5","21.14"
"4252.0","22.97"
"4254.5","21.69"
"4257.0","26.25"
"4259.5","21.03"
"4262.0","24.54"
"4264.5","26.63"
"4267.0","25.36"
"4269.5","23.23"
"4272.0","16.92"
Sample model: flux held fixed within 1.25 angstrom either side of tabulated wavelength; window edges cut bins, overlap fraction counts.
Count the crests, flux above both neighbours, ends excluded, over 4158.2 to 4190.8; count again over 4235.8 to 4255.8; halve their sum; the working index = 3.0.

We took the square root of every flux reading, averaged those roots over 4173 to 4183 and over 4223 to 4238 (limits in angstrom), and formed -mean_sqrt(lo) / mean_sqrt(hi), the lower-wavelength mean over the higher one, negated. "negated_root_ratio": -1.10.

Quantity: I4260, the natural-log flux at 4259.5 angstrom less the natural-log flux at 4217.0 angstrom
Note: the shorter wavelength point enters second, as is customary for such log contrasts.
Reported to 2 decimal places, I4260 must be -0.16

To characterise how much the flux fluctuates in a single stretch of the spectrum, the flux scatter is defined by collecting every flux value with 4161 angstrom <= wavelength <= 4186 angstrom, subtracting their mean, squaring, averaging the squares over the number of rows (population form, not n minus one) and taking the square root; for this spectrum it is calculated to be 2.46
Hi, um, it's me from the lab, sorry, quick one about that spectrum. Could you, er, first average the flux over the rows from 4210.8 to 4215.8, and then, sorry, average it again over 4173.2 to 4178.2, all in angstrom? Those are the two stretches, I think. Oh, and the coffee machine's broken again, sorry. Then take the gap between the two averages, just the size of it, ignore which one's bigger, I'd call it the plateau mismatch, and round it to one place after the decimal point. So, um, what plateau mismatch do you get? 3.1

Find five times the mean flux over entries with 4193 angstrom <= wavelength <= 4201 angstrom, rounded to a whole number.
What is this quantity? 124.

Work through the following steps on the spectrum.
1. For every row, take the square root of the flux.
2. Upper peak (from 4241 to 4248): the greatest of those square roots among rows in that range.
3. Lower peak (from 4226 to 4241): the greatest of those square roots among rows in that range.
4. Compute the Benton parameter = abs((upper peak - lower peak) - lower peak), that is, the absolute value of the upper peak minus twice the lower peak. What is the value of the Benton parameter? 5.0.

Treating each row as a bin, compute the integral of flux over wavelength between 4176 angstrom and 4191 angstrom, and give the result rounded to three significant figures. 380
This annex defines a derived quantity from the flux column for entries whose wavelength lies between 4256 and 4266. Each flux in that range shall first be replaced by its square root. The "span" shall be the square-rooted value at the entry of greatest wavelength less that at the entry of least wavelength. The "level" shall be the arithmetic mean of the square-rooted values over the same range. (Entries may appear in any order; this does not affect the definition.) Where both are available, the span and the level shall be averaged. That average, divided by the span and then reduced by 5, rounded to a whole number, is 63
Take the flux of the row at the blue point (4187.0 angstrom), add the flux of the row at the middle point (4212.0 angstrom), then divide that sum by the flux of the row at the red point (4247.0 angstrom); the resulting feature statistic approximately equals 2.18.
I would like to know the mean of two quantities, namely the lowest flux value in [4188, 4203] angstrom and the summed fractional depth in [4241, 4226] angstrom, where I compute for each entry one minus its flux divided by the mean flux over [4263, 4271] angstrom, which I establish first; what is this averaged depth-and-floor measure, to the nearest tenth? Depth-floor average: 11.3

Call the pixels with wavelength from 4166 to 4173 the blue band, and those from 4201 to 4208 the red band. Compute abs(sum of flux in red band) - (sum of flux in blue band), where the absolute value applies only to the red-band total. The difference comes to 2.9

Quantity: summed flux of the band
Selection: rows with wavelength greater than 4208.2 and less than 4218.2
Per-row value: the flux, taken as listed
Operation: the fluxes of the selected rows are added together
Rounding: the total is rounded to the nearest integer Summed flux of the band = 105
